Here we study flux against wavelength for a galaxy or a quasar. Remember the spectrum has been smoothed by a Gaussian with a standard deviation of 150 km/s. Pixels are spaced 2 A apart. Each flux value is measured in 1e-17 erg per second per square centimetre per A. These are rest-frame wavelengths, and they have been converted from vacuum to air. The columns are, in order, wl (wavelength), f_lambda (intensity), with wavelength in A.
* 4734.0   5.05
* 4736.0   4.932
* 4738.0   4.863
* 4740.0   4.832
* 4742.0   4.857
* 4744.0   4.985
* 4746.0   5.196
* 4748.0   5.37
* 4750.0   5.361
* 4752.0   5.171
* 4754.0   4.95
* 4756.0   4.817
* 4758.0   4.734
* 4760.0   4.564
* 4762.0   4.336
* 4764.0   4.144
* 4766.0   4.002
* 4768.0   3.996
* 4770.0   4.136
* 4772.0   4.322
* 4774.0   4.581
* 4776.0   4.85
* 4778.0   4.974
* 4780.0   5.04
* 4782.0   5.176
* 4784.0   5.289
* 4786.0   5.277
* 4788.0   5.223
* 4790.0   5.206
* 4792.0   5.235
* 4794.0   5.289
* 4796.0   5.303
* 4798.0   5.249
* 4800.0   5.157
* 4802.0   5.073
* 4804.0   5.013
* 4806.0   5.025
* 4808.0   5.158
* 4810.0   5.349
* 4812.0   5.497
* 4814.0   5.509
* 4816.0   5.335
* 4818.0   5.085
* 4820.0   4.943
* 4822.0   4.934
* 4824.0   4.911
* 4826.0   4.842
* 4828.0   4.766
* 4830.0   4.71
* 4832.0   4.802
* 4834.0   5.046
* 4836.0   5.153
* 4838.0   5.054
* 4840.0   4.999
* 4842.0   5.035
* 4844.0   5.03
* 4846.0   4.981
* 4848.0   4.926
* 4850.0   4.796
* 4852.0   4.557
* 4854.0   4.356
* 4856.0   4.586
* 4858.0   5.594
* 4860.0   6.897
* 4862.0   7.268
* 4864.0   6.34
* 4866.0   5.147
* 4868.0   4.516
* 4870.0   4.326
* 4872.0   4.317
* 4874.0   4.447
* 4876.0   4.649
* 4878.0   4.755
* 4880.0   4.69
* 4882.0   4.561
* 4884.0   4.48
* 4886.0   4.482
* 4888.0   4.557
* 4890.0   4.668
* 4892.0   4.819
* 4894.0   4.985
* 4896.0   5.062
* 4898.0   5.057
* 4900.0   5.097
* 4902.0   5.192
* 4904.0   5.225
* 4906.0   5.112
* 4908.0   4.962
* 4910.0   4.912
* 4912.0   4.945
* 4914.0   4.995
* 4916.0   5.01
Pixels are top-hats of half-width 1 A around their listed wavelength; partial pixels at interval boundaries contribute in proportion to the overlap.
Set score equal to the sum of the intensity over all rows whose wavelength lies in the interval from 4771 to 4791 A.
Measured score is 49.9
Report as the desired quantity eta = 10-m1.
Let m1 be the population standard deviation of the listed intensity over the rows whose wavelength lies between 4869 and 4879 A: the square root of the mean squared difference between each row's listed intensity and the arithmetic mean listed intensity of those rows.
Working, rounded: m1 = 0.18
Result 9.82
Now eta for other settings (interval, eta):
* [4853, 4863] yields 8.82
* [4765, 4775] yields 9.78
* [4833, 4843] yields 9.95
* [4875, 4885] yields 9.90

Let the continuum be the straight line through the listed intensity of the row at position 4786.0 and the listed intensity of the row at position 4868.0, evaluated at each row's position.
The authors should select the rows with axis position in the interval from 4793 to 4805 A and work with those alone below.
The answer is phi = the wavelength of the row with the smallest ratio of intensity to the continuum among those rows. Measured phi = 4804.0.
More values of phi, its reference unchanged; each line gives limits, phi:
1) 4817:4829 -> 4828.0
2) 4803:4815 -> 4804.0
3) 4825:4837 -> 4830.0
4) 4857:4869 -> 4868.0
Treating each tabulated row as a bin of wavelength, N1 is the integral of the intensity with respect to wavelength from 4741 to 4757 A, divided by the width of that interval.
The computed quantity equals 5.09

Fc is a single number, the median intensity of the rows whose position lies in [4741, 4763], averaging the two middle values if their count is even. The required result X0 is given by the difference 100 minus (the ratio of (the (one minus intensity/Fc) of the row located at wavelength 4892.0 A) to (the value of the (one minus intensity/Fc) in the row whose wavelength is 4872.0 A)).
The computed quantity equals 100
